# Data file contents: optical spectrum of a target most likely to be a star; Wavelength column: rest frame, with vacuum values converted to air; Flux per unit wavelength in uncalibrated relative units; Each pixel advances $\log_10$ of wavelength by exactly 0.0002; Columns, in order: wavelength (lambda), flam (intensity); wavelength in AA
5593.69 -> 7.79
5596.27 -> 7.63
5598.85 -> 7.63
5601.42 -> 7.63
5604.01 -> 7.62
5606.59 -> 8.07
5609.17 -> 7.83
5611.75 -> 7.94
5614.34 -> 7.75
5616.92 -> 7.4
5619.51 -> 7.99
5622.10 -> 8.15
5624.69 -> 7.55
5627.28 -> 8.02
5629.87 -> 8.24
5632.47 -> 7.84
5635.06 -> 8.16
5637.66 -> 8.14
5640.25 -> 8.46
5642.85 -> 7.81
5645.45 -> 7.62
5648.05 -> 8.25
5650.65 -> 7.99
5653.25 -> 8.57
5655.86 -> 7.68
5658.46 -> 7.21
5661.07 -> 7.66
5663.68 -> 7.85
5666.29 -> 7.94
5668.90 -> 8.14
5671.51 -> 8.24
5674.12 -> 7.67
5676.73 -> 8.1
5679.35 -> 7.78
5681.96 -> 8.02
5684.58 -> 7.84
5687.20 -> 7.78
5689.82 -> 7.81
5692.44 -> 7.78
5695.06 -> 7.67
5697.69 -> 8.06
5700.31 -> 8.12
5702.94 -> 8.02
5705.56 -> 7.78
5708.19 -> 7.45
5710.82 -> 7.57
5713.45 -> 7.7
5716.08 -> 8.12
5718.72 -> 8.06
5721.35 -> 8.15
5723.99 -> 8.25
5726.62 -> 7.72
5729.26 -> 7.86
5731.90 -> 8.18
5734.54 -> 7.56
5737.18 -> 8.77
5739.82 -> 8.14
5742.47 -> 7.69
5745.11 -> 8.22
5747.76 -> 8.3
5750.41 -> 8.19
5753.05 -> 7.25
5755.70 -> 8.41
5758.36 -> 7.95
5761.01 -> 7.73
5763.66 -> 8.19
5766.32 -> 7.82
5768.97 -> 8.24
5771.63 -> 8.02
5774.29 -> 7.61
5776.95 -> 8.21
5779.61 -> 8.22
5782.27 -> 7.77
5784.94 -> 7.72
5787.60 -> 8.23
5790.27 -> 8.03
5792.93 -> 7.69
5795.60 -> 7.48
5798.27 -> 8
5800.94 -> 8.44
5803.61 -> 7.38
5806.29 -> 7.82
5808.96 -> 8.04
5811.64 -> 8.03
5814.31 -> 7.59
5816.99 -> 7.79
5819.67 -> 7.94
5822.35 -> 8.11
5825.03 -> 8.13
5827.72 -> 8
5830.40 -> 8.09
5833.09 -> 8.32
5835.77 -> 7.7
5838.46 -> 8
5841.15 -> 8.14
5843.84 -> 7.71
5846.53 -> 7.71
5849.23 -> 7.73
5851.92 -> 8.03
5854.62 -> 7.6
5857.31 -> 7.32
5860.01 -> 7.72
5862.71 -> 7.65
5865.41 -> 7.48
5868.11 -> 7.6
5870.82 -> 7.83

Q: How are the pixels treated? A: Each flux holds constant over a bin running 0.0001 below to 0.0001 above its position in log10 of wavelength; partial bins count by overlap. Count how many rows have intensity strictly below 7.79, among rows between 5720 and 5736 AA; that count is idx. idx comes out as 2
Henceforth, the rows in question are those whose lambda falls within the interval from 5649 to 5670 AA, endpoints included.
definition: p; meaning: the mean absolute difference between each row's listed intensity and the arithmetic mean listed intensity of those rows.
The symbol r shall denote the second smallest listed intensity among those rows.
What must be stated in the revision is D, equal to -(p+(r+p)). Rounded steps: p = 0.280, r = 7.66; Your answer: -8.22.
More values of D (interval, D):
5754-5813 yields -7.95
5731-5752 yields -8.20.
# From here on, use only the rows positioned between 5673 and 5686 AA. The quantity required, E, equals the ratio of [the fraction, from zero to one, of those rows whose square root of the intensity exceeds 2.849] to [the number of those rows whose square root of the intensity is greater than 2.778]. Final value 0.000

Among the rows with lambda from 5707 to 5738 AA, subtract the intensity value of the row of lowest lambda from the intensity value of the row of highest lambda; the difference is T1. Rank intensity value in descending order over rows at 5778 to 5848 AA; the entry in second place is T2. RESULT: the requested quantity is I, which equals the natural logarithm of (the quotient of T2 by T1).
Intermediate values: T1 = 1.32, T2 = 8.32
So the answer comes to 1.8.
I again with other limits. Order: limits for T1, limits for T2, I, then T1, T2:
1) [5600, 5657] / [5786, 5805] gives 5.1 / 0.05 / 8.23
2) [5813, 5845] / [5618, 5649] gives 4.2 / 0.12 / 8.25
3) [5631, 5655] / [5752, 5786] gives 2.4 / 0.73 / 8.24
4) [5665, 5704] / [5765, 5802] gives 4.6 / 0.08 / 8.24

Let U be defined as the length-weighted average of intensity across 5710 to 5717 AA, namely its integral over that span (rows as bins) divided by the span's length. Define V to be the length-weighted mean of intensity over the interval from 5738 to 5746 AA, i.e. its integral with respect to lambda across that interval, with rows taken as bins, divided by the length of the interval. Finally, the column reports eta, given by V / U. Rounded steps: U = 7.80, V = 8.05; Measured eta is 1.03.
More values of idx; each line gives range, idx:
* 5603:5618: 3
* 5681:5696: 3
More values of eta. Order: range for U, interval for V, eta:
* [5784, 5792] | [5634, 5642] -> 1.03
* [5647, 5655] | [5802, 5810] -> 0.94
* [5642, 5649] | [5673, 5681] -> 1.00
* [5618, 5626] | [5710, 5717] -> 0.99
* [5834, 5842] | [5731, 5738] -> 1.02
